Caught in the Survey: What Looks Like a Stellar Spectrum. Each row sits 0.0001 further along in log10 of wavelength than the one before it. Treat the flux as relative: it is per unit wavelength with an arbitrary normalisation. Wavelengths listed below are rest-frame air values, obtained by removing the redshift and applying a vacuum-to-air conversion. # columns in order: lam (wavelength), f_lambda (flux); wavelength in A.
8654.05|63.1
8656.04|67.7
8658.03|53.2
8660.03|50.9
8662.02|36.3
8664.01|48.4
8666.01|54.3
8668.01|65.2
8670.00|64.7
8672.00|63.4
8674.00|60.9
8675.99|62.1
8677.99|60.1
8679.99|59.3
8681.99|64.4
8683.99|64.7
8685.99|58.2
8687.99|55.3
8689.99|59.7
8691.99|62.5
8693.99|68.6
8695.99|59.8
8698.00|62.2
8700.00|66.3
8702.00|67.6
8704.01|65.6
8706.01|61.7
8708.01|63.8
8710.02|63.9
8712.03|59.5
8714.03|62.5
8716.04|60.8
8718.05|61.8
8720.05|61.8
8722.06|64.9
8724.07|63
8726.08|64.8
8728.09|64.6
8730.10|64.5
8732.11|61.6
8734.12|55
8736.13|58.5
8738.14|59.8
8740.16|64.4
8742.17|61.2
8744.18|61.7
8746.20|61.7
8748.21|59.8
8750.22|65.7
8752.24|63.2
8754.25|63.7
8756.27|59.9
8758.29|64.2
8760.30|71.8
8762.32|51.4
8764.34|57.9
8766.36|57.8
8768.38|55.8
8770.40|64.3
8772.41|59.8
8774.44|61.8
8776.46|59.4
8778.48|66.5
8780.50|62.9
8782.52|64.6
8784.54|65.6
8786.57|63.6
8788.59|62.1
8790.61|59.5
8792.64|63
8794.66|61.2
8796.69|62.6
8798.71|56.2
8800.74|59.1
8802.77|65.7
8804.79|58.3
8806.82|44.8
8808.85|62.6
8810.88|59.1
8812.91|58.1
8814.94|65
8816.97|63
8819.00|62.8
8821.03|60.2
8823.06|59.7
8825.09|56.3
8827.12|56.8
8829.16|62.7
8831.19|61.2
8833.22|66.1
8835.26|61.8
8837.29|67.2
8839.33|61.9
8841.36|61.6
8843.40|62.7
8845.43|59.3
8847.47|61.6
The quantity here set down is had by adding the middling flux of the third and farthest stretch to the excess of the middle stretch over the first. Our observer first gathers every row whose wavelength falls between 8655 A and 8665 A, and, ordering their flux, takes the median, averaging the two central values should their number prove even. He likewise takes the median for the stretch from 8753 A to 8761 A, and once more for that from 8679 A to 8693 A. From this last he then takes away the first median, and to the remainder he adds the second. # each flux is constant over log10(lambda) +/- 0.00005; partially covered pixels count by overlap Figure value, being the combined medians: 73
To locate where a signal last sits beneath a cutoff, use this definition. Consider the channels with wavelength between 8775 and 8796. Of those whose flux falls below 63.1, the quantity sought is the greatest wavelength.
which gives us 8794.66 A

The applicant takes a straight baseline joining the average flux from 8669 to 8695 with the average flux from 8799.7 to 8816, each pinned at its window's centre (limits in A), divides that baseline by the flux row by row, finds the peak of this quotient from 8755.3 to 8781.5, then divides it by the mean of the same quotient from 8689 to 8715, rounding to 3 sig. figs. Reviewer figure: 1.20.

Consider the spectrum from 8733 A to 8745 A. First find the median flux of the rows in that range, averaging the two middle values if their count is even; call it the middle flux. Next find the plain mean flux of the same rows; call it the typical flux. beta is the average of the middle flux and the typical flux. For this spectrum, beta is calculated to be 60.3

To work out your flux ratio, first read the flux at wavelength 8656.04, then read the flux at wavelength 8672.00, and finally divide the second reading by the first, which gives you 0.936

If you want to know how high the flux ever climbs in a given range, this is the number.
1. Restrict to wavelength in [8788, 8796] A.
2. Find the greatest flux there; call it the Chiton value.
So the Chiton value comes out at 63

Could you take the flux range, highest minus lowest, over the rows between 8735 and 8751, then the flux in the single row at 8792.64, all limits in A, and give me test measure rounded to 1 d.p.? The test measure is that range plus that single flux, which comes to 70.2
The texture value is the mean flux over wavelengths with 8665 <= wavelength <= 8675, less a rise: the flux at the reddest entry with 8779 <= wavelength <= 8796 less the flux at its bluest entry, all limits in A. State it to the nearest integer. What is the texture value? 63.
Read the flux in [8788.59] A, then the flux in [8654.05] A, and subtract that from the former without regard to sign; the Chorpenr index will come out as 1.0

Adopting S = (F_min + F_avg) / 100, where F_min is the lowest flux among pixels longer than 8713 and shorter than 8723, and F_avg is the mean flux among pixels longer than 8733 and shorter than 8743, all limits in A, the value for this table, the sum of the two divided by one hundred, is 1.21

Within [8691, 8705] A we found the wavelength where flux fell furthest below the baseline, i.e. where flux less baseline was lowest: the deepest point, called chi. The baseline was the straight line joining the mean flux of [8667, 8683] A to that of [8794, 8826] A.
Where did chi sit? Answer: 8695.99 A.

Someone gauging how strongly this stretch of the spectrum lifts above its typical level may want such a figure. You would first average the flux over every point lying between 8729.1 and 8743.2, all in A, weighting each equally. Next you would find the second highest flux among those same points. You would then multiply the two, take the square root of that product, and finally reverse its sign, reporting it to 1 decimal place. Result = -62.5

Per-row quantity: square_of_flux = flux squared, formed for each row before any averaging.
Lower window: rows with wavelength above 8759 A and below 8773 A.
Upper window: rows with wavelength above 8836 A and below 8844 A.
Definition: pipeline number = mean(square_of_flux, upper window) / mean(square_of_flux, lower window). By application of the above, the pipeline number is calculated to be 1.11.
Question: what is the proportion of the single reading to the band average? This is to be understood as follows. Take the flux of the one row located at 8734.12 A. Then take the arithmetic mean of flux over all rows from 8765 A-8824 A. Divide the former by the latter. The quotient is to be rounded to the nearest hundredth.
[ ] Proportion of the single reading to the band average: 0.90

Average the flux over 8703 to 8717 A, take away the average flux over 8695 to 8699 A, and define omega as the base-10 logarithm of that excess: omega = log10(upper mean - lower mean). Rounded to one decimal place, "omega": 0.2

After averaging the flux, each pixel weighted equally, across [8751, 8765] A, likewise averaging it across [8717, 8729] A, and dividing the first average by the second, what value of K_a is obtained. 0.97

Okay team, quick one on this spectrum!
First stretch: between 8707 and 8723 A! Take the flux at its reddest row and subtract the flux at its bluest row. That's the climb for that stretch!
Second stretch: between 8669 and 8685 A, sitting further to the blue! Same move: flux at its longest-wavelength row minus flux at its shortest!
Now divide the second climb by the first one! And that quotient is 0.00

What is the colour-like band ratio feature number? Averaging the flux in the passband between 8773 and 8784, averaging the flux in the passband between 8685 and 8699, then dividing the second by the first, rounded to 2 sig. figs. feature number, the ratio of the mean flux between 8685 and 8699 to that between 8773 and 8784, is 0.97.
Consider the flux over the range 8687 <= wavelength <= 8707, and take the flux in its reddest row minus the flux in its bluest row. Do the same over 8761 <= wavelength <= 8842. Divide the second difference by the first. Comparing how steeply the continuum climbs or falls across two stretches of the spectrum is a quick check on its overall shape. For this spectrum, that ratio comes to 1.6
